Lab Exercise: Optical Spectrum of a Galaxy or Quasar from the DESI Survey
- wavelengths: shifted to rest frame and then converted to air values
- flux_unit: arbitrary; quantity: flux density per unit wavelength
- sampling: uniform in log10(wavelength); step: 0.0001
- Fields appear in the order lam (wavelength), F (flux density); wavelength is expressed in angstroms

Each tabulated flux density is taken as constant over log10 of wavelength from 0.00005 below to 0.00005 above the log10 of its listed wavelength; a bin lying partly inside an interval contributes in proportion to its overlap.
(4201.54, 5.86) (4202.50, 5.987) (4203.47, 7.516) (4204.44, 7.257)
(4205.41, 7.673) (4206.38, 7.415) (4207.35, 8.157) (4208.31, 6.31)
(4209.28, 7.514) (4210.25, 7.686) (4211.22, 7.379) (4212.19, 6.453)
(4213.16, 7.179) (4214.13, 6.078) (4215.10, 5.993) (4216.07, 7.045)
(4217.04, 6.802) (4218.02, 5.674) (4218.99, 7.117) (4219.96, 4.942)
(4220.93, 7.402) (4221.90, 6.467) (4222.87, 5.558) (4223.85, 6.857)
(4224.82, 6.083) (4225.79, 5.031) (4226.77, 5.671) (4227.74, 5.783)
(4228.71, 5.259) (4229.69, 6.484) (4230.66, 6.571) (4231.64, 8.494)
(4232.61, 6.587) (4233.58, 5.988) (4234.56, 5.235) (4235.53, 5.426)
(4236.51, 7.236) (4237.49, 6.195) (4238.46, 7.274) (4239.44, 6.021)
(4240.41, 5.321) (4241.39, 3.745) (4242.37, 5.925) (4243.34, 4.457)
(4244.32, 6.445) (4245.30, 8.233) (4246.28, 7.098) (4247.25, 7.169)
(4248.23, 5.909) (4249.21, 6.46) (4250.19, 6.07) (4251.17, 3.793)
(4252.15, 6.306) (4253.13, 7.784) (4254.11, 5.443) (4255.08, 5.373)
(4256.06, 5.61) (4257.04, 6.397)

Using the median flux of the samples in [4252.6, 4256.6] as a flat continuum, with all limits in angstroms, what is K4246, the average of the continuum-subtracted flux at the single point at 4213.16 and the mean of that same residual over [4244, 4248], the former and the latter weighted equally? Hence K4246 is 1.7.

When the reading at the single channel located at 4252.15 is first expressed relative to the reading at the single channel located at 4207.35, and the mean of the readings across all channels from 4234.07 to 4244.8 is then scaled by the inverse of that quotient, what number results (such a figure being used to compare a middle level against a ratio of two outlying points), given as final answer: 7.4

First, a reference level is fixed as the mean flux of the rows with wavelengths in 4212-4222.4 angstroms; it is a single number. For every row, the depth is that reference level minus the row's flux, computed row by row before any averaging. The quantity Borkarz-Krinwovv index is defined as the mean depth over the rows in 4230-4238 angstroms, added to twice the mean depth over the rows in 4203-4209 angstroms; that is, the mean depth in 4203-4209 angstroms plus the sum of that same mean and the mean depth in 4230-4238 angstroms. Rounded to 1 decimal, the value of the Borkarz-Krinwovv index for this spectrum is -1.8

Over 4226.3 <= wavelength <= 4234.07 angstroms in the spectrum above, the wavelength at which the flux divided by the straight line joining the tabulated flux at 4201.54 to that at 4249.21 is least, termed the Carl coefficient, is 4228.71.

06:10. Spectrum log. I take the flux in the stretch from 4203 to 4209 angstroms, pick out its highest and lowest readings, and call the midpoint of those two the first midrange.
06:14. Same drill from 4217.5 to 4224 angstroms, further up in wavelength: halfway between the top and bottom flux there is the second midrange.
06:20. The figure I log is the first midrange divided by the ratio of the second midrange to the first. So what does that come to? 8.5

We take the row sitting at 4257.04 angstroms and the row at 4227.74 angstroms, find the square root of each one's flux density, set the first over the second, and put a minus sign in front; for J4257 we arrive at -1.05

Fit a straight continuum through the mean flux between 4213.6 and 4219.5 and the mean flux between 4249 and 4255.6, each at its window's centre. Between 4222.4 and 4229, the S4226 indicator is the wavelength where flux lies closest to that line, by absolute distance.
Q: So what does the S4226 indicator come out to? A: 4224.82 angstroms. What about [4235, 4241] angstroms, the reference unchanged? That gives 4239.44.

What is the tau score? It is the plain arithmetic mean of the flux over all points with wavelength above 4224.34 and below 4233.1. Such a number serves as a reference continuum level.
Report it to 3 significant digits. 6.22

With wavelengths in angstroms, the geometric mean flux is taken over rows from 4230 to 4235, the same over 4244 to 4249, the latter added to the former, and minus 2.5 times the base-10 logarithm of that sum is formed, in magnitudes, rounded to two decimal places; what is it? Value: -2.82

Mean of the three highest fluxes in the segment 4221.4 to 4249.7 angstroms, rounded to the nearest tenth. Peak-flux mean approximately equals 8.0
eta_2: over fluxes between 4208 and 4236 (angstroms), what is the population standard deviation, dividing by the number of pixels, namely 0.86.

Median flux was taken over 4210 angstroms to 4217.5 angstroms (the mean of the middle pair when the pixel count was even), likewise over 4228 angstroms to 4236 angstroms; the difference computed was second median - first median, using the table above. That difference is -0.69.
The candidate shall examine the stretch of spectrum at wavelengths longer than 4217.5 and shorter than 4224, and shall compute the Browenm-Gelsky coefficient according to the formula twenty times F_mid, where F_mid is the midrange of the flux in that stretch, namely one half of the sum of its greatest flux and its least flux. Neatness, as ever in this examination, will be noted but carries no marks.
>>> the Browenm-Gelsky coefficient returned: 123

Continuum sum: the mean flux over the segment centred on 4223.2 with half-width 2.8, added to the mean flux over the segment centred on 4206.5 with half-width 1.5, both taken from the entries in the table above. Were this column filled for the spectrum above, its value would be 14.0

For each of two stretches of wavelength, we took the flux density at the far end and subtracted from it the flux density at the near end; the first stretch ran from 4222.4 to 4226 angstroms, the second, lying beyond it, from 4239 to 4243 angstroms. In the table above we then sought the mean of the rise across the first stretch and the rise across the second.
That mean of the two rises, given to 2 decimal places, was -0.31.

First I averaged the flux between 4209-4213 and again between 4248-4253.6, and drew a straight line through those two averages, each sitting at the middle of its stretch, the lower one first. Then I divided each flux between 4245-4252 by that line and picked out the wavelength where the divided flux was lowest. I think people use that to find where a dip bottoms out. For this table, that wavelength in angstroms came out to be 4251.17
